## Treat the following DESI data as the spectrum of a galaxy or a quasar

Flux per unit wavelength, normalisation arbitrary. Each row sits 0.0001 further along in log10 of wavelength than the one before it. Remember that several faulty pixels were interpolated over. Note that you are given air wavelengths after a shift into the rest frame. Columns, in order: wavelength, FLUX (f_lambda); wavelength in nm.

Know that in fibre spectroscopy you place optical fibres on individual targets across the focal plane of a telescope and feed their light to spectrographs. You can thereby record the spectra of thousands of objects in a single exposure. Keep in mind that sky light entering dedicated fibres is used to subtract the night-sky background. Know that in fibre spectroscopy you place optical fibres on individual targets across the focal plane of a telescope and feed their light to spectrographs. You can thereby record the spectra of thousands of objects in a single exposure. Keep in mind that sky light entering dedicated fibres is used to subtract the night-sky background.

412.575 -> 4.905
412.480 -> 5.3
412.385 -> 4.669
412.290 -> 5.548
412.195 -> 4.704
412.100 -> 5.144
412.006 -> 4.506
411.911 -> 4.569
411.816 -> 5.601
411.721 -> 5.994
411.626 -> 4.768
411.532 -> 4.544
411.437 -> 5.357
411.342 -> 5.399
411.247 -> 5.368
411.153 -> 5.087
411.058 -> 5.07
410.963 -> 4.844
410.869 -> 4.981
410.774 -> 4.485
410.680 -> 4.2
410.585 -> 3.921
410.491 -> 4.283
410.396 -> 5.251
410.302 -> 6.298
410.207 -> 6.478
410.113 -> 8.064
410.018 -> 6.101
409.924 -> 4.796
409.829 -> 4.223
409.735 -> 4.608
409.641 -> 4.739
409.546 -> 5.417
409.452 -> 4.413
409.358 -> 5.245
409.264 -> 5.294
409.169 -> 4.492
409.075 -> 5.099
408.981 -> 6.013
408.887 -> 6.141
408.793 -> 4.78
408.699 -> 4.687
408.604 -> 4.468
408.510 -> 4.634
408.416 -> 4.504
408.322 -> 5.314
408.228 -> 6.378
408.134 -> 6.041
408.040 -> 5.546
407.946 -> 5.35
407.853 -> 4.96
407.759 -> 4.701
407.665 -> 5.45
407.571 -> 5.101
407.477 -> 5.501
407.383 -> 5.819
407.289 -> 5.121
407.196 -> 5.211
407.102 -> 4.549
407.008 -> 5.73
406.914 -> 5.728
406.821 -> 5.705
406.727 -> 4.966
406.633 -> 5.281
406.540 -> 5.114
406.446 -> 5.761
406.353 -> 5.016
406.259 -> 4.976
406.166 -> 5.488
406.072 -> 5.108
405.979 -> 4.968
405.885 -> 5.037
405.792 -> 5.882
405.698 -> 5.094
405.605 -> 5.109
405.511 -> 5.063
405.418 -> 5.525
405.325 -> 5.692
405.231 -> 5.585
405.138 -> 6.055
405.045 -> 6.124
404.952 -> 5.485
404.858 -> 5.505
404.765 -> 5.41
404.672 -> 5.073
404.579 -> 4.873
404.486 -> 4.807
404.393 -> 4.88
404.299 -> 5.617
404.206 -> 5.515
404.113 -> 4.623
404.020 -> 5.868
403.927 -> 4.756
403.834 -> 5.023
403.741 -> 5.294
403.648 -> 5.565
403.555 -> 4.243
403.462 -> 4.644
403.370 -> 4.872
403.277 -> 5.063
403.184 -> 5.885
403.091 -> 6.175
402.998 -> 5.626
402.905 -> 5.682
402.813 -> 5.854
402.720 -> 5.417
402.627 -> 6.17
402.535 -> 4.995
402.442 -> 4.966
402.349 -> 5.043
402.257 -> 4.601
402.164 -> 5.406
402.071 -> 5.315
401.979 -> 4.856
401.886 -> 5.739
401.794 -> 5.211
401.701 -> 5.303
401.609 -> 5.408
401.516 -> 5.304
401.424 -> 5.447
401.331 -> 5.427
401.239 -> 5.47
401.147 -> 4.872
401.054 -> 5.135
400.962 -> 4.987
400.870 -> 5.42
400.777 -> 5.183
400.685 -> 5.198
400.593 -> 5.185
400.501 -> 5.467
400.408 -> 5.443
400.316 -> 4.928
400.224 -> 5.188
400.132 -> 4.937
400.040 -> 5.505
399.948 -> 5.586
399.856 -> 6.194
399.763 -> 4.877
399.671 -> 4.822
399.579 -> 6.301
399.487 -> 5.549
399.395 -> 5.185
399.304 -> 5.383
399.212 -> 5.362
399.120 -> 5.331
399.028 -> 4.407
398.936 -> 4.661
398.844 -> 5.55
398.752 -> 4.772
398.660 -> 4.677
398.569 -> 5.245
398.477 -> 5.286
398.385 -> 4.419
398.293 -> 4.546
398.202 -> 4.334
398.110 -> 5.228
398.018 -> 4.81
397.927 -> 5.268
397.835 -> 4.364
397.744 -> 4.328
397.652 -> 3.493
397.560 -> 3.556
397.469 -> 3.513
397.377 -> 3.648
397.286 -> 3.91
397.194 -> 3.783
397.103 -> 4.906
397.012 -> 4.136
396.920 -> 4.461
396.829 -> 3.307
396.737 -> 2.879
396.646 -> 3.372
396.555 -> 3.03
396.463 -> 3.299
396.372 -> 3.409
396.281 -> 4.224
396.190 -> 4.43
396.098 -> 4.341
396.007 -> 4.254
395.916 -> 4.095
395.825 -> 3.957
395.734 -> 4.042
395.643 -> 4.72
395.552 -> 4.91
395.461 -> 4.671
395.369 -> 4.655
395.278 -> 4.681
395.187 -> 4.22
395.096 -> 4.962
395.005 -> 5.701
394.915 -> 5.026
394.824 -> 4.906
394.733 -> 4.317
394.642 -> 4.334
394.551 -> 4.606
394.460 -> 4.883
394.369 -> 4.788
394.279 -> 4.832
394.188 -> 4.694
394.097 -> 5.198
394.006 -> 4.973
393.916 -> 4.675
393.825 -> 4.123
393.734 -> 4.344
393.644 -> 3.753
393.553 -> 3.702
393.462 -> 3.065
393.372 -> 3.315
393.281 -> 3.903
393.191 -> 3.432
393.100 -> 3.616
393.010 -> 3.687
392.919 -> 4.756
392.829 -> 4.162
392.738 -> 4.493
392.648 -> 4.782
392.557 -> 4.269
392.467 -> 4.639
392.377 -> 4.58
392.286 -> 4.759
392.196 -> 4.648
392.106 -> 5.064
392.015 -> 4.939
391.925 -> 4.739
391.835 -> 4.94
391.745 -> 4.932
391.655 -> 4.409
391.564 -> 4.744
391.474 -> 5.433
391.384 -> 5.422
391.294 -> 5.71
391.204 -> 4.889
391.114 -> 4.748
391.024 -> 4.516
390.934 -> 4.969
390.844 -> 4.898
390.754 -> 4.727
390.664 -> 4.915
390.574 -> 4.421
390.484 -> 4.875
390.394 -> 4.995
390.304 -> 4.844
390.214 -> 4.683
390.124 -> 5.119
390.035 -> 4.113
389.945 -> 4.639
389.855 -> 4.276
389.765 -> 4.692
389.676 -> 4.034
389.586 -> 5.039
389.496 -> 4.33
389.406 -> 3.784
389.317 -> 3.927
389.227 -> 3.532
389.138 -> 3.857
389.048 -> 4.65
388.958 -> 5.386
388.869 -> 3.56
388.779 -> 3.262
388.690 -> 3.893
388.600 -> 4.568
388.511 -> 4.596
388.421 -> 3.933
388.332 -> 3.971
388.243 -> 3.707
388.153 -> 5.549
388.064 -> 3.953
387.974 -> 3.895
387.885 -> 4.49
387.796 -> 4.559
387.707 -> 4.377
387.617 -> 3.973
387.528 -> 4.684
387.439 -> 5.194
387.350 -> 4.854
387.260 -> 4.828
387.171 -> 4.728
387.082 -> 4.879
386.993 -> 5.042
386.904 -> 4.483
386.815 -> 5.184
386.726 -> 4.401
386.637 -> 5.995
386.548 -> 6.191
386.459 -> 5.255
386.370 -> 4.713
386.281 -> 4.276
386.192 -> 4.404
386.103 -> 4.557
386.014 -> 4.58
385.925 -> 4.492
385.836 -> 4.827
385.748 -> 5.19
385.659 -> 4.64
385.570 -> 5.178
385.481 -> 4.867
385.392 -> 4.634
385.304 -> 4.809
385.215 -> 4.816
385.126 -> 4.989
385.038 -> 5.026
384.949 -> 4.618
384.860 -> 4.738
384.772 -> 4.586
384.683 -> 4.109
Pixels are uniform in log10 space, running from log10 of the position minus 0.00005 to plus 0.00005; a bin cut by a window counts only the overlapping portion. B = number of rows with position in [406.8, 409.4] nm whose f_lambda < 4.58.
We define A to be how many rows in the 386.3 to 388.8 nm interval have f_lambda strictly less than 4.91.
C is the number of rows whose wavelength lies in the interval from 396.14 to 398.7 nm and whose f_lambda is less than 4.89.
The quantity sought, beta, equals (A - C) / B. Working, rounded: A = 21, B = 4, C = 23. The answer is -0.5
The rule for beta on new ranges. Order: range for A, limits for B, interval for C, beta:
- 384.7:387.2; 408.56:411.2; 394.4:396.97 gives -0.5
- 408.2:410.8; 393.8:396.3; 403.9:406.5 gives 0.9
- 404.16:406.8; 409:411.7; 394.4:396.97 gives -2.5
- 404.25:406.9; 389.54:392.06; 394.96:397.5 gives -3.5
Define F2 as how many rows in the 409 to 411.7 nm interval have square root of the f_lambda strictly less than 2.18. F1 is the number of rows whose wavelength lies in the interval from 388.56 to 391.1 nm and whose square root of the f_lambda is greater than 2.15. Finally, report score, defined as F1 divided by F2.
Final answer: 1.4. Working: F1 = 14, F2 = 10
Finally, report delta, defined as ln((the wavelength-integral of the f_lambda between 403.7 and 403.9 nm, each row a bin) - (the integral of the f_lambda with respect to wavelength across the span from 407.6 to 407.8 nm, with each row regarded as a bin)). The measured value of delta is -5.03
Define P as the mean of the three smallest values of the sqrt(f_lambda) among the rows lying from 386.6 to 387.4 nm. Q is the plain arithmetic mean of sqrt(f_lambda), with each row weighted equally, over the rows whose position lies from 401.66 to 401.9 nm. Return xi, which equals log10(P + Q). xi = 0.649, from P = 2.13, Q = 2.33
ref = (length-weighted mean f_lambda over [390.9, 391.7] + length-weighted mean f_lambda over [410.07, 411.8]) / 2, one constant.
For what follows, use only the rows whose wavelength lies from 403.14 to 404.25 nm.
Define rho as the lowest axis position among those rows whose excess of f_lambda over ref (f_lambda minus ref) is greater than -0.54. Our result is 403.184 nm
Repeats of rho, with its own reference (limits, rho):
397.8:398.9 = 397.927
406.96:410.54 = 407.008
